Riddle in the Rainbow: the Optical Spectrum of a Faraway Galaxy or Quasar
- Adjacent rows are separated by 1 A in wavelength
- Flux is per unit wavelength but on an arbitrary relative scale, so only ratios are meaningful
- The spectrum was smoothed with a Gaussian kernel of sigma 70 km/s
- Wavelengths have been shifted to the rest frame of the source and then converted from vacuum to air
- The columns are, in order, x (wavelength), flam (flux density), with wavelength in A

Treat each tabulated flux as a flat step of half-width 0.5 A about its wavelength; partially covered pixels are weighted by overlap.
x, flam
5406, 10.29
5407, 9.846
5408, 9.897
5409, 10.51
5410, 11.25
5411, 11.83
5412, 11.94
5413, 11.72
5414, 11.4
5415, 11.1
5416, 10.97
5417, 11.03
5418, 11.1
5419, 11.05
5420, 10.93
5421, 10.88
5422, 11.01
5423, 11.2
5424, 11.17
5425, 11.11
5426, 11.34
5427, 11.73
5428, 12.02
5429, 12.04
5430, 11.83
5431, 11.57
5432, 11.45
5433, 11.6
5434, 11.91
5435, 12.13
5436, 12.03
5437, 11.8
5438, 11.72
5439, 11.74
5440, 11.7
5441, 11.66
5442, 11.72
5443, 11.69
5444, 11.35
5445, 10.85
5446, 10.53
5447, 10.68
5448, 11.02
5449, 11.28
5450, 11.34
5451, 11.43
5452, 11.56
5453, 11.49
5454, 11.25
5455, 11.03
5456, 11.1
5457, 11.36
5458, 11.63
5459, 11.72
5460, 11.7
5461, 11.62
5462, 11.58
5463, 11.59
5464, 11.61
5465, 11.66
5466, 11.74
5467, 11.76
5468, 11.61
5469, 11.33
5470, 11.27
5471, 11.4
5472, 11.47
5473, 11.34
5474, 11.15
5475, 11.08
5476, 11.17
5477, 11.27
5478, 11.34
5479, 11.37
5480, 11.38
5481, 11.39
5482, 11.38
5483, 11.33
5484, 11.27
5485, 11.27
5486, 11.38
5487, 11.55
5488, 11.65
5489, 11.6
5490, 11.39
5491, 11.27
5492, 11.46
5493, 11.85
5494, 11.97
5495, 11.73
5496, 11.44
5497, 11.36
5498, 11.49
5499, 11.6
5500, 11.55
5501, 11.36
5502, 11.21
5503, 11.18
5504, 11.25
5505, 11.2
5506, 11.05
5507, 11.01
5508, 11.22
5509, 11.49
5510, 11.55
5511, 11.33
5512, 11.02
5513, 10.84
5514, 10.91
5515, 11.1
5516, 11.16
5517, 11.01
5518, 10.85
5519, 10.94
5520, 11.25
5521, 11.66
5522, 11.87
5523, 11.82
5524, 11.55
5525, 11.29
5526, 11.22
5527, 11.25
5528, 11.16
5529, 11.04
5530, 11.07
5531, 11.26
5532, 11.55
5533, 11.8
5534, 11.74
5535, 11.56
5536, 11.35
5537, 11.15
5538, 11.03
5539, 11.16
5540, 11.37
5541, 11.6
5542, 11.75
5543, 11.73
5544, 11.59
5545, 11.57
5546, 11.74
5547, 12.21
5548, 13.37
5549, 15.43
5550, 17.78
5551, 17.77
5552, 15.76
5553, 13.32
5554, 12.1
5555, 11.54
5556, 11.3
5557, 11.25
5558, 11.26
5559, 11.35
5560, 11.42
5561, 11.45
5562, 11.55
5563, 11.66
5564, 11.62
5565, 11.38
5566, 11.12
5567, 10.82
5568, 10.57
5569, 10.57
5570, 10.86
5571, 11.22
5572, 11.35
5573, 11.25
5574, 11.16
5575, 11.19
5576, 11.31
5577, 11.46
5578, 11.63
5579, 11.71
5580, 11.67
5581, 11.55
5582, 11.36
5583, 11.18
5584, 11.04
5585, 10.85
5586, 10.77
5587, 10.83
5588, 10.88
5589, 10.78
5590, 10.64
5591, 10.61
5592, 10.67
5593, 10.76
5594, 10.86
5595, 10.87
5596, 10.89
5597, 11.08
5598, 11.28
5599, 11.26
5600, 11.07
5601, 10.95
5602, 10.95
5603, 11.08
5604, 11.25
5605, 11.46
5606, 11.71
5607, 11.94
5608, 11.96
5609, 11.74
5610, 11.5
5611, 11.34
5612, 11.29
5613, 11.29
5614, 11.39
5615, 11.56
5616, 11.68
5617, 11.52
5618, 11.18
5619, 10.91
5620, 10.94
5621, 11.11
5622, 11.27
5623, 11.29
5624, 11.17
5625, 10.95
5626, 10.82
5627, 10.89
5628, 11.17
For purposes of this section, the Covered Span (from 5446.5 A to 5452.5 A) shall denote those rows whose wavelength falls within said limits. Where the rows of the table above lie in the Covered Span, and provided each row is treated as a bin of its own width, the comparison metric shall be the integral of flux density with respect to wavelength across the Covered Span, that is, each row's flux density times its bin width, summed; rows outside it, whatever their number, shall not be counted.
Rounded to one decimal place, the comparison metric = 67.3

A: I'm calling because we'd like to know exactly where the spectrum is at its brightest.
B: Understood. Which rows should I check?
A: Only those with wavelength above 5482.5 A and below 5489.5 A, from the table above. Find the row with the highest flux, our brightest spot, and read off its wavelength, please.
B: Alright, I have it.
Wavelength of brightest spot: 5488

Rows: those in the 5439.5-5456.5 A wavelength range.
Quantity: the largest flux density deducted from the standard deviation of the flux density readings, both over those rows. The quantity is -11.4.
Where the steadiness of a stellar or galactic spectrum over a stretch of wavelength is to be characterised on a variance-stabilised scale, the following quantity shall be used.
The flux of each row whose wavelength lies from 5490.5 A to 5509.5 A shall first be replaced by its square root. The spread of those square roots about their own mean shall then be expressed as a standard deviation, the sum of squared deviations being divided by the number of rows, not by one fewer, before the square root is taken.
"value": 0.037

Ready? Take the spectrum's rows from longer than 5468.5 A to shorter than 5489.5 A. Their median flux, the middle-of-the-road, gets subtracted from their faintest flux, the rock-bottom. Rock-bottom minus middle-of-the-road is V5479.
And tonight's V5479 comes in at -0.26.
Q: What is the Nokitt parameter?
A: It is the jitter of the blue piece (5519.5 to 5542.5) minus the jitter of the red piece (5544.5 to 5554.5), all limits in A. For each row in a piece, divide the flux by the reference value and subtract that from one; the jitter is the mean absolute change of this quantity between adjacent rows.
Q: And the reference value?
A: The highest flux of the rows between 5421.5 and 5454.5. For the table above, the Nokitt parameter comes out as -0.0948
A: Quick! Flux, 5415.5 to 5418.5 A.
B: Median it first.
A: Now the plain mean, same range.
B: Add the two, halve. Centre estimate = 11.0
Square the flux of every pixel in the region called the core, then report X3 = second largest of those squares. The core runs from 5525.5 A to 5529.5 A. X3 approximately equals 126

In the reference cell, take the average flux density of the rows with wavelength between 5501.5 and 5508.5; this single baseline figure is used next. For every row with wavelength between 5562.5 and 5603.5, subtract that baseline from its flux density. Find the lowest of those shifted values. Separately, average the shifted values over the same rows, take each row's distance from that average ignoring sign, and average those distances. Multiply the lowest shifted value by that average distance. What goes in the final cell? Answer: -0.16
